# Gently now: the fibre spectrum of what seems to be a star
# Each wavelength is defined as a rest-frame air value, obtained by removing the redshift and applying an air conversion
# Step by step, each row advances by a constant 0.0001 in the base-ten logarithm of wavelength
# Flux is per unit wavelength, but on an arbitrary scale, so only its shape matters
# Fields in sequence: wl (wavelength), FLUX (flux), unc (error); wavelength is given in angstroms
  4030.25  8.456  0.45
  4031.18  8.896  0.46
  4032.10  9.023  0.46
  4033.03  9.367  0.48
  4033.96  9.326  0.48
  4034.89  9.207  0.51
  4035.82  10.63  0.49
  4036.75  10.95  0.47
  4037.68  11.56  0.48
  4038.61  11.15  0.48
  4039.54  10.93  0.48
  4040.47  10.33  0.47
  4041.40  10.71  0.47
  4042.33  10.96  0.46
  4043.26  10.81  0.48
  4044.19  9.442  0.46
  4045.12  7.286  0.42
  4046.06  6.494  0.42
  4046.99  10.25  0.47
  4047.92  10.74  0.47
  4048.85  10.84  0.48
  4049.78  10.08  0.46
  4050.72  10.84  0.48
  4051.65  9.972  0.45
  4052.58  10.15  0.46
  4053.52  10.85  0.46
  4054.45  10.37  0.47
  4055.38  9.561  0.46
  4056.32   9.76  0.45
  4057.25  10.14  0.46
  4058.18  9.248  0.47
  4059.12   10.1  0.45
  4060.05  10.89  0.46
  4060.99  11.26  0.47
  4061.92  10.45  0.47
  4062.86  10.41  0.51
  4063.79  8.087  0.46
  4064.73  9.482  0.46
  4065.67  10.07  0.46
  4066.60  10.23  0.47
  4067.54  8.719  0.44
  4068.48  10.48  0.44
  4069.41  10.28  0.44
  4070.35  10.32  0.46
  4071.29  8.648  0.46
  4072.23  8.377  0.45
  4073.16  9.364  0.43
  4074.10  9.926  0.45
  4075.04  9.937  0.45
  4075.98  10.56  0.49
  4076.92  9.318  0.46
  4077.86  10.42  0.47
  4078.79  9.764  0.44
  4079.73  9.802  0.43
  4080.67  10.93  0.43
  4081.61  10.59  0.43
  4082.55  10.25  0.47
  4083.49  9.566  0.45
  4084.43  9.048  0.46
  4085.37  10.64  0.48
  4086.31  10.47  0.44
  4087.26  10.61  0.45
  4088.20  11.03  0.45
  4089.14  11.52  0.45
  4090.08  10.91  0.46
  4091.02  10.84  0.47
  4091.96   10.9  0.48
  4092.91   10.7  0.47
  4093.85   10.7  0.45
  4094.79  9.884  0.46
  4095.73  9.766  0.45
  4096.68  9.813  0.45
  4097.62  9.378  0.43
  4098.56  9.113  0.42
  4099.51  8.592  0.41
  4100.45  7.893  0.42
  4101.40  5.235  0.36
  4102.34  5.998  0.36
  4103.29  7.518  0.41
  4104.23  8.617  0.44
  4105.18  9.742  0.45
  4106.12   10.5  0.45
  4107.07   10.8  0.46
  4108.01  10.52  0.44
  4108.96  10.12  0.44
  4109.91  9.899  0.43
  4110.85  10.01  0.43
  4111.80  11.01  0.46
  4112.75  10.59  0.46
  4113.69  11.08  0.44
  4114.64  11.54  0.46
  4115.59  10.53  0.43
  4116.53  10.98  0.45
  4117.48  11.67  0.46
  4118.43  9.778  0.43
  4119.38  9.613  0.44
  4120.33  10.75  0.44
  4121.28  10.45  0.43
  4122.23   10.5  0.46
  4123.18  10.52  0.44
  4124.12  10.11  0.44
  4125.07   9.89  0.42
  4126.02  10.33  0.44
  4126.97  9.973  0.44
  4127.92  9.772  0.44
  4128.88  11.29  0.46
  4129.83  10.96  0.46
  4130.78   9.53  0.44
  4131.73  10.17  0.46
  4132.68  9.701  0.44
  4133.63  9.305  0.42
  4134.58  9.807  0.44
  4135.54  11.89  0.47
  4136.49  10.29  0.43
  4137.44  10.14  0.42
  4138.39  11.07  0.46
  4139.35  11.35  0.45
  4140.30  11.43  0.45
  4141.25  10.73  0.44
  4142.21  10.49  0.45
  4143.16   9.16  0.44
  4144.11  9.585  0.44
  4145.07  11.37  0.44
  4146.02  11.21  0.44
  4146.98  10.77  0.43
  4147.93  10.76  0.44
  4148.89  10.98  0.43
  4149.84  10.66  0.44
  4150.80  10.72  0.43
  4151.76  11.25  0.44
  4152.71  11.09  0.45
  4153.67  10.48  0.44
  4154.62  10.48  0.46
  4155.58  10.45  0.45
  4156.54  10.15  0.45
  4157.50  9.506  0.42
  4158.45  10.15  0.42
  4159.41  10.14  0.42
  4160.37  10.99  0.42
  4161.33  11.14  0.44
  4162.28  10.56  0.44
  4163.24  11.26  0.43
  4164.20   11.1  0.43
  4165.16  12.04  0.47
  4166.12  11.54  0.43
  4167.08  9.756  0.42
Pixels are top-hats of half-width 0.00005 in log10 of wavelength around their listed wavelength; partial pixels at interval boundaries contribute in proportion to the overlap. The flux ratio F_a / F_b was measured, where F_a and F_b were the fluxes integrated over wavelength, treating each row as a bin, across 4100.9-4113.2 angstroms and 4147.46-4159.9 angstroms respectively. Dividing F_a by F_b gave 0.87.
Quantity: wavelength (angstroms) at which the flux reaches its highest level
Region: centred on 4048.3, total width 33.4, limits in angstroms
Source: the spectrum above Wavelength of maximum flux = 4037.68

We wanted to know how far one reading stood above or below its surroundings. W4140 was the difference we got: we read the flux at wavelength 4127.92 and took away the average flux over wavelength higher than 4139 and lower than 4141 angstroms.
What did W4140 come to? -1.6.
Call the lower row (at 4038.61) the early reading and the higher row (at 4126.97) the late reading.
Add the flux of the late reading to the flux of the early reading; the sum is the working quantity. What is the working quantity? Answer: 21.1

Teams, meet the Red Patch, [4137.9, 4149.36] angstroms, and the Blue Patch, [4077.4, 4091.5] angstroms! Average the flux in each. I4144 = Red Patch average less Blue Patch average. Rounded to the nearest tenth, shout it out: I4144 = 0.3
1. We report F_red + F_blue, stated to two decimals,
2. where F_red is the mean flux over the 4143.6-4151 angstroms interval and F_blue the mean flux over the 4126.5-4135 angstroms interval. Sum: 20.81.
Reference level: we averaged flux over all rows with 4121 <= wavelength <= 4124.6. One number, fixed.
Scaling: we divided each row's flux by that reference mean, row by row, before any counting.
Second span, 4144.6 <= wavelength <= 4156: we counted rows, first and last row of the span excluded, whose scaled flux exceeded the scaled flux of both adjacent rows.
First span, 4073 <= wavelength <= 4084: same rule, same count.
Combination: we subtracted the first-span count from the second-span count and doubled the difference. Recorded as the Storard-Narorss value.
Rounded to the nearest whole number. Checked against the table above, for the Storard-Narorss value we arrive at -2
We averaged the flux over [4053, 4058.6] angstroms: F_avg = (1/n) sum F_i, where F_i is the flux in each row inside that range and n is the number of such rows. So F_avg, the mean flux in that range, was 10.0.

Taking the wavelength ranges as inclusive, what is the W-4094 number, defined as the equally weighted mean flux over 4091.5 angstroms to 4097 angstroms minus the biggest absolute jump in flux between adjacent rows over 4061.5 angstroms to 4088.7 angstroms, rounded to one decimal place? 8.0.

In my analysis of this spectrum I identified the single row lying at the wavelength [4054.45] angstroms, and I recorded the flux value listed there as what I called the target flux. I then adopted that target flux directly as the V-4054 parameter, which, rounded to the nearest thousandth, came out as 10.370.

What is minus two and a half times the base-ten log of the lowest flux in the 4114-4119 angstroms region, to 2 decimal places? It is -2.48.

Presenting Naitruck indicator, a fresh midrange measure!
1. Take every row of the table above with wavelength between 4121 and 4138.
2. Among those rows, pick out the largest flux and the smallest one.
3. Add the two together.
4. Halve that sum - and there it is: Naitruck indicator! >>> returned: 10.6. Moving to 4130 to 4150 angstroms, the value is 10.5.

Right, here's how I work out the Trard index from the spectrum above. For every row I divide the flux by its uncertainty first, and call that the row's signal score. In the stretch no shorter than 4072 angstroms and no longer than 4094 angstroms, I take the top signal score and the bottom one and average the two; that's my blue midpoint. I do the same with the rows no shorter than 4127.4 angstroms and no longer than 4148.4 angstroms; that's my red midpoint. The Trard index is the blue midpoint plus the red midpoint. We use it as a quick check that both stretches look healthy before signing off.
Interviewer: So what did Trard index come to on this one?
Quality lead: 45.4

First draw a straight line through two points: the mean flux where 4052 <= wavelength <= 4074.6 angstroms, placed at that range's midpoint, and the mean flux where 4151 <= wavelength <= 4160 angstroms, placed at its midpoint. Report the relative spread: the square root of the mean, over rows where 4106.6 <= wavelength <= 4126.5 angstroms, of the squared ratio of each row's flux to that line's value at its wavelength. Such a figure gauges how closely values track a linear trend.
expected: 1.03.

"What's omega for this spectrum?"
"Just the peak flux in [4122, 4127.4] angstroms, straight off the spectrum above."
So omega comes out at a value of 10.52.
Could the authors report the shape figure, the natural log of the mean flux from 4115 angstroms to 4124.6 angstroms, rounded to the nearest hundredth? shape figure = 2.35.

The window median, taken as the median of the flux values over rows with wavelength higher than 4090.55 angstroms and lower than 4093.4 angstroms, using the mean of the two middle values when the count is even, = 10.8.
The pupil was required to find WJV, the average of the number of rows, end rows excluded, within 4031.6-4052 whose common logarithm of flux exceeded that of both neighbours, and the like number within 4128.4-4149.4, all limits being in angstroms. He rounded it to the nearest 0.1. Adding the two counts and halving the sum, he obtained 4.5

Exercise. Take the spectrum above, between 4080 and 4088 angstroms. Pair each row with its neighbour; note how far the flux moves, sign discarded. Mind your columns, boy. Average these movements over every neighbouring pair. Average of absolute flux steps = 0.54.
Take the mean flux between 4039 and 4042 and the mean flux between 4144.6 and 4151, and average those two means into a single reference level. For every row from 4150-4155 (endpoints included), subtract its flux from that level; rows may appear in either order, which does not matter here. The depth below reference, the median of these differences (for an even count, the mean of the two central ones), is 0.1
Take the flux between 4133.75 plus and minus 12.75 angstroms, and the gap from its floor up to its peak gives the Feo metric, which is 2.7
